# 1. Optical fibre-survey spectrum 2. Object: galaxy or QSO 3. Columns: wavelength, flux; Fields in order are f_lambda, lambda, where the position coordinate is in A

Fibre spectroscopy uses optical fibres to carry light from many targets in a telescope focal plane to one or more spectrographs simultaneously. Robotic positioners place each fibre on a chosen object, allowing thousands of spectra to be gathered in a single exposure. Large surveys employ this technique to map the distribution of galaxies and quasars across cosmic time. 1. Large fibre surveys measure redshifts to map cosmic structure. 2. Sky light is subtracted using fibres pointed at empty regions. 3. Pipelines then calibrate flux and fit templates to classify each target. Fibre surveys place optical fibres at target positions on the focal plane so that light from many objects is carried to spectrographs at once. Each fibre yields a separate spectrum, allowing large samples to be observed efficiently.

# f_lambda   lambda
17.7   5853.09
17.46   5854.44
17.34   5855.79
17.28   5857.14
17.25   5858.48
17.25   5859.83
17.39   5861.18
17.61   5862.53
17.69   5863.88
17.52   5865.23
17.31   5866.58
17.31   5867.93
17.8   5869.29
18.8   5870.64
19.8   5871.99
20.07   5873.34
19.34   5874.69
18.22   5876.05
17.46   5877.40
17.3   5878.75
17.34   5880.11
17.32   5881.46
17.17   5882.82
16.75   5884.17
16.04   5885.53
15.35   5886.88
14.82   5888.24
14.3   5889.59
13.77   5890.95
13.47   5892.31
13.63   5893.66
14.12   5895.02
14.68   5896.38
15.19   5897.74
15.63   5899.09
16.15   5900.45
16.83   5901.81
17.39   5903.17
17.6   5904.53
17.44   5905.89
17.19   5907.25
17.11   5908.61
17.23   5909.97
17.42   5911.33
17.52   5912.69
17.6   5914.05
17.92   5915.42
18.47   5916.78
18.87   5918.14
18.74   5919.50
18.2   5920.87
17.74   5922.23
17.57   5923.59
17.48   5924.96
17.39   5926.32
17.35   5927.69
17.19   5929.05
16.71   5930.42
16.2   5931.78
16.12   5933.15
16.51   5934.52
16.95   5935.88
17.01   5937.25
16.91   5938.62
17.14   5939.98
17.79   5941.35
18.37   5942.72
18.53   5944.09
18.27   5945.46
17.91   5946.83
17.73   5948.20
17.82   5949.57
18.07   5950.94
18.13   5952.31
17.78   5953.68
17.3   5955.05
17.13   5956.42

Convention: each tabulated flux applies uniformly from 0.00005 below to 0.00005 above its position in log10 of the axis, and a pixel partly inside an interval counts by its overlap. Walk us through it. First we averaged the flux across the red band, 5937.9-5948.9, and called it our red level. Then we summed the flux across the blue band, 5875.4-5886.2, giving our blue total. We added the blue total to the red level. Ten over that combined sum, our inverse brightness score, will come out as 0.0643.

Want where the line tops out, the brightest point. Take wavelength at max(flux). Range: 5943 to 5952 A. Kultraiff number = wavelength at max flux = 5944.09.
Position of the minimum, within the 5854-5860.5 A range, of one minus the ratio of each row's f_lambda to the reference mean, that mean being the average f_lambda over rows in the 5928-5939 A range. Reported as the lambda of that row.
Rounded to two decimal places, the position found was 5854.44 A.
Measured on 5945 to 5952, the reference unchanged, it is 5945.46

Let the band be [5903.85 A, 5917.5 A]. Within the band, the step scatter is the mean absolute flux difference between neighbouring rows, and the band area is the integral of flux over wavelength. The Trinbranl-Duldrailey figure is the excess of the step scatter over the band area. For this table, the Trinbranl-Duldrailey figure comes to -239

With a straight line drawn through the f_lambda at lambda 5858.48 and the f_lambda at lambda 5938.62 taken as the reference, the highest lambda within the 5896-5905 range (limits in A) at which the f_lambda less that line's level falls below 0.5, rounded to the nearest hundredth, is 5903.17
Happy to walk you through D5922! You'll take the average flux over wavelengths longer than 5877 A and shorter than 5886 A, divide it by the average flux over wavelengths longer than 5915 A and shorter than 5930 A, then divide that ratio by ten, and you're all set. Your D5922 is 0.095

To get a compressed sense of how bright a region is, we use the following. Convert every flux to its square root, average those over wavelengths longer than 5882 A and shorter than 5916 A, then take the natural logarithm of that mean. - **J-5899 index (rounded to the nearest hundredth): 1.39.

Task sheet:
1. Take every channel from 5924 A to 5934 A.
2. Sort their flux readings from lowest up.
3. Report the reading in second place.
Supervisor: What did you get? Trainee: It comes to 16.2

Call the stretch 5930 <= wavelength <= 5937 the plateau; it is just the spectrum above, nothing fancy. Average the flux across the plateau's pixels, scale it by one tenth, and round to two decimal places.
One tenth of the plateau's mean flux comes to 1.65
